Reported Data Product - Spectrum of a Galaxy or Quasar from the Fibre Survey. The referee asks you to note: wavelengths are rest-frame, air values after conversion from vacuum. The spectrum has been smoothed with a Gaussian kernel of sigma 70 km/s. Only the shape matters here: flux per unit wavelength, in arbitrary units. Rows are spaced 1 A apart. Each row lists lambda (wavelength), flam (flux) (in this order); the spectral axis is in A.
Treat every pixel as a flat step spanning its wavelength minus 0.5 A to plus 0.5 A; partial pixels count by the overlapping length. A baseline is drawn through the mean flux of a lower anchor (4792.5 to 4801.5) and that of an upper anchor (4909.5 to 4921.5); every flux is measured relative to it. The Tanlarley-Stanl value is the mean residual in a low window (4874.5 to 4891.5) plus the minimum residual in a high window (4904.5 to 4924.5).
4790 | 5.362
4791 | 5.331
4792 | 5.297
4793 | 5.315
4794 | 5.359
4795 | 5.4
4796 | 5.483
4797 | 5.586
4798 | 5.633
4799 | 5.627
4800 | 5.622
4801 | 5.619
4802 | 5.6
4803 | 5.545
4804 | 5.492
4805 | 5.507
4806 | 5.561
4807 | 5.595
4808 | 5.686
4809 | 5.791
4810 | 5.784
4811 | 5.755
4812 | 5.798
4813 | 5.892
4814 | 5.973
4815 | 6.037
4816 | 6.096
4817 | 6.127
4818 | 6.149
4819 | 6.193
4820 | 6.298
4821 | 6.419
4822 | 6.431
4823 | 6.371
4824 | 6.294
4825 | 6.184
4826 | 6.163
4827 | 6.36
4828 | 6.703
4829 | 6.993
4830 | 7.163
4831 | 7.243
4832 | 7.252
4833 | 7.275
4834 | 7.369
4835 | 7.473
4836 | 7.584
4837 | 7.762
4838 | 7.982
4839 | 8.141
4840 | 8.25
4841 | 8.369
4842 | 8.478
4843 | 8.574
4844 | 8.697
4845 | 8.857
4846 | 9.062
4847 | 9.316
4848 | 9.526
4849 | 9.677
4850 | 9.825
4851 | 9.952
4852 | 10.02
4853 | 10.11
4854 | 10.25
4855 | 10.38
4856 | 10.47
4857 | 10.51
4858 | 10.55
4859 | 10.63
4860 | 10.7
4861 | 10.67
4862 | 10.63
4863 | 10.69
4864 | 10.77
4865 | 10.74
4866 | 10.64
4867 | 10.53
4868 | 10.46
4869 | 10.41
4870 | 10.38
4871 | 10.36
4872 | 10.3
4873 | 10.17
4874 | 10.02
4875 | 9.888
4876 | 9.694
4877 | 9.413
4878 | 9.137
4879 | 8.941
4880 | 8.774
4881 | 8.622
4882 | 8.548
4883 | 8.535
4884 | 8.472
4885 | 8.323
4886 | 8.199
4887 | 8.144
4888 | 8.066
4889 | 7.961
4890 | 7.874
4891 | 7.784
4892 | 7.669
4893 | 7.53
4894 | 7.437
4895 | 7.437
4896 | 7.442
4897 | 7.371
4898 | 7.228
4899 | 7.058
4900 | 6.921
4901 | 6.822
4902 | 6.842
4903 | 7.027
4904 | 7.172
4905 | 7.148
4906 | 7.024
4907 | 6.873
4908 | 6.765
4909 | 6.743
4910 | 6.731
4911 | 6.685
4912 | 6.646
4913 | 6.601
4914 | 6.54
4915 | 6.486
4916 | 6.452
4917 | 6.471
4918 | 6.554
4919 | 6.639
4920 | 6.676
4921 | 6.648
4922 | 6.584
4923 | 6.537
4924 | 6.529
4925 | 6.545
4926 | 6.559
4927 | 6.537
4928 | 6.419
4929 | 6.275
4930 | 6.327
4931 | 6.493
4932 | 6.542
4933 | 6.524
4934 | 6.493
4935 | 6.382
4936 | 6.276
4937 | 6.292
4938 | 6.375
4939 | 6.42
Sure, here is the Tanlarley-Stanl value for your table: 2.2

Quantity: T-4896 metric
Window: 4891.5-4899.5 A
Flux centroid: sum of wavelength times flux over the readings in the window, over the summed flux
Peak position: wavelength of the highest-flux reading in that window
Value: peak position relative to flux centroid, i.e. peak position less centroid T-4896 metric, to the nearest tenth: -3.4 A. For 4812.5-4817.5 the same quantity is 2.0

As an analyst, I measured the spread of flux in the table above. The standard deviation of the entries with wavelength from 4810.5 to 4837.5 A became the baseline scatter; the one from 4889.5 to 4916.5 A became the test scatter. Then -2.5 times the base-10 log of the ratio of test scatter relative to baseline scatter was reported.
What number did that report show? 0.4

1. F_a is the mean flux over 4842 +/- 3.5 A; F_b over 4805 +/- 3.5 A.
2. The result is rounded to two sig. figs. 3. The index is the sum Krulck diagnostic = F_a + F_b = 14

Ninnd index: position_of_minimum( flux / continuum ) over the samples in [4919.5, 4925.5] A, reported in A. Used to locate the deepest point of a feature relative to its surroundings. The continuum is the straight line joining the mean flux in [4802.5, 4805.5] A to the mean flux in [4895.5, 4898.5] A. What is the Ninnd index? 4925 A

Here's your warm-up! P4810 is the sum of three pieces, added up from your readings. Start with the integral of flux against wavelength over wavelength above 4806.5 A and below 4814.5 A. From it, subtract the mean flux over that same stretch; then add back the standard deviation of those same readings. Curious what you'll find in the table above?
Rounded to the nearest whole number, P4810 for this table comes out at 41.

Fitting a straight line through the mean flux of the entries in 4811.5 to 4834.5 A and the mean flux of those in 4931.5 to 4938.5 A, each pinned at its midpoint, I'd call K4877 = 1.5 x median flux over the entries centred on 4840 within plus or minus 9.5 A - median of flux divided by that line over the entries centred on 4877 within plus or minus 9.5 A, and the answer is 10.9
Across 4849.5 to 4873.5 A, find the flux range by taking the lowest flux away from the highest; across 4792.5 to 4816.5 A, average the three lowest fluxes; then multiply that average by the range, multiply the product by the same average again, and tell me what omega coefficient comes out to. 27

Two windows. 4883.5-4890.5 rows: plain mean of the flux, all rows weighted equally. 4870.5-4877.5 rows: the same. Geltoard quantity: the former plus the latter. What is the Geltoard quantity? 18.1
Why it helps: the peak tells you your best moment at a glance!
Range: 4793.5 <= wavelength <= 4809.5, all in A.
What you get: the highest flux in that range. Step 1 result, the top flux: 5.791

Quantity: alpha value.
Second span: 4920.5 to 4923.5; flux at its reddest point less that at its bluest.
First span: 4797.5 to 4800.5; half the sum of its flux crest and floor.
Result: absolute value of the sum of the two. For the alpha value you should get 5.5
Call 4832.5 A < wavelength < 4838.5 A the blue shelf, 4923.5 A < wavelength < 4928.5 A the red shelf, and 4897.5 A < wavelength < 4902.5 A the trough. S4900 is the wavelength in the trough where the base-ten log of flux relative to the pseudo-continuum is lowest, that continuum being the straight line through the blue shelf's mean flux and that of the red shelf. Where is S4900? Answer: 4901 A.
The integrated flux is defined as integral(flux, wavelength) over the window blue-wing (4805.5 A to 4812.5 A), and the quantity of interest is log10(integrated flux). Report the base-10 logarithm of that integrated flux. 1.60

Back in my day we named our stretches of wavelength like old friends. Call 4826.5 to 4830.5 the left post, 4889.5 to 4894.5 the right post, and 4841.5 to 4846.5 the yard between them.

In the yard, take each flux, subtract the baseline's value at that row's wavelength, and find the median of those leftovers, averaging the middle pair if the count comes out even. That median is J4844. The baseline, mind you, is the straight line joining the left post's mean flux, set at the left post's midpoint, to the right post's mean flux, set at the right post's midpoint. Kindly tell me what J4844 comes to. 1.7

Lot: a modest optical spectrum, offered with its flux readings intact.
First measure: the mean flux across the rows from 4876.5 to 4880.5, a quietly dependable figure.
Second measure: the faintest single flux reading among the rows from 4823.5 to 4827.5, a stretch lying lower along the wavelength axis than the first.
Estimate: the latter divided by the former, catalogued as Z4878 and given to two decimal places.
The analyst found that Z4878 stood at 0.68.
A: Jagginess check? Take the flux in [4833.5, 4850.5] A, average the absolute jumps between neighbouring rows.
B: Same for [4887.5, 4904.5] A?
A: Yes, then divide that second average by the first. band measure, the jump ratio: 0.65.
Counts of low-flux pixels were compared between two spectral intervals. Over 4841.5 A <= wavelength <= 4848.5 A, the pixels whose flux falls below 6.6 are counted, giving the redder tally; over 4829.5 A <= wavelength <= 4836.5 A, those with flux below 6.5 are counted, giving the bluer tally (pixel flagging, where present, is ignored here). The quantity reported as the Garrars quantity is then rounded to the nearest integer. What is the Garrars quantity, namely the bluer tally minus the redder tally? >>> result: 0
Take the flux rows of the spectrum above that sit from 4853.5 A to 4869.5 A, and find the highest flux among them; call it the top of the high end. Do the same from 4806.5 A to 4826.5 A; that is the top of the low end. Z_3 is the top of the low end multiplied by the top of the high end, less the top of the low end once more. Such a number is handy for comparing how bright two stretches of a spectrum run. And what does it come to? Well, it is 63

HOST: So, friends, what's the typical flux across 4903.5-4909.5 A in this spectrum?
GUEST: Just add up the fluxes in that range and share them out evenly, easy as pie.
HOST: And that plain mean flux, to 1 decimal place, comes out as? 7.0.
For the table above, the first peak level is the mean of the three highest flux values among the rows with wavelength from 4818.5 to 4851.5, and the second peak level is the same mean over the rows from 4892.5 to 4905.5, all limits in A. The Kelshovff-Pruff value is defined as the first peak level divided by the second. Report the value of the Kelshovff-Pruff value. 1.3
